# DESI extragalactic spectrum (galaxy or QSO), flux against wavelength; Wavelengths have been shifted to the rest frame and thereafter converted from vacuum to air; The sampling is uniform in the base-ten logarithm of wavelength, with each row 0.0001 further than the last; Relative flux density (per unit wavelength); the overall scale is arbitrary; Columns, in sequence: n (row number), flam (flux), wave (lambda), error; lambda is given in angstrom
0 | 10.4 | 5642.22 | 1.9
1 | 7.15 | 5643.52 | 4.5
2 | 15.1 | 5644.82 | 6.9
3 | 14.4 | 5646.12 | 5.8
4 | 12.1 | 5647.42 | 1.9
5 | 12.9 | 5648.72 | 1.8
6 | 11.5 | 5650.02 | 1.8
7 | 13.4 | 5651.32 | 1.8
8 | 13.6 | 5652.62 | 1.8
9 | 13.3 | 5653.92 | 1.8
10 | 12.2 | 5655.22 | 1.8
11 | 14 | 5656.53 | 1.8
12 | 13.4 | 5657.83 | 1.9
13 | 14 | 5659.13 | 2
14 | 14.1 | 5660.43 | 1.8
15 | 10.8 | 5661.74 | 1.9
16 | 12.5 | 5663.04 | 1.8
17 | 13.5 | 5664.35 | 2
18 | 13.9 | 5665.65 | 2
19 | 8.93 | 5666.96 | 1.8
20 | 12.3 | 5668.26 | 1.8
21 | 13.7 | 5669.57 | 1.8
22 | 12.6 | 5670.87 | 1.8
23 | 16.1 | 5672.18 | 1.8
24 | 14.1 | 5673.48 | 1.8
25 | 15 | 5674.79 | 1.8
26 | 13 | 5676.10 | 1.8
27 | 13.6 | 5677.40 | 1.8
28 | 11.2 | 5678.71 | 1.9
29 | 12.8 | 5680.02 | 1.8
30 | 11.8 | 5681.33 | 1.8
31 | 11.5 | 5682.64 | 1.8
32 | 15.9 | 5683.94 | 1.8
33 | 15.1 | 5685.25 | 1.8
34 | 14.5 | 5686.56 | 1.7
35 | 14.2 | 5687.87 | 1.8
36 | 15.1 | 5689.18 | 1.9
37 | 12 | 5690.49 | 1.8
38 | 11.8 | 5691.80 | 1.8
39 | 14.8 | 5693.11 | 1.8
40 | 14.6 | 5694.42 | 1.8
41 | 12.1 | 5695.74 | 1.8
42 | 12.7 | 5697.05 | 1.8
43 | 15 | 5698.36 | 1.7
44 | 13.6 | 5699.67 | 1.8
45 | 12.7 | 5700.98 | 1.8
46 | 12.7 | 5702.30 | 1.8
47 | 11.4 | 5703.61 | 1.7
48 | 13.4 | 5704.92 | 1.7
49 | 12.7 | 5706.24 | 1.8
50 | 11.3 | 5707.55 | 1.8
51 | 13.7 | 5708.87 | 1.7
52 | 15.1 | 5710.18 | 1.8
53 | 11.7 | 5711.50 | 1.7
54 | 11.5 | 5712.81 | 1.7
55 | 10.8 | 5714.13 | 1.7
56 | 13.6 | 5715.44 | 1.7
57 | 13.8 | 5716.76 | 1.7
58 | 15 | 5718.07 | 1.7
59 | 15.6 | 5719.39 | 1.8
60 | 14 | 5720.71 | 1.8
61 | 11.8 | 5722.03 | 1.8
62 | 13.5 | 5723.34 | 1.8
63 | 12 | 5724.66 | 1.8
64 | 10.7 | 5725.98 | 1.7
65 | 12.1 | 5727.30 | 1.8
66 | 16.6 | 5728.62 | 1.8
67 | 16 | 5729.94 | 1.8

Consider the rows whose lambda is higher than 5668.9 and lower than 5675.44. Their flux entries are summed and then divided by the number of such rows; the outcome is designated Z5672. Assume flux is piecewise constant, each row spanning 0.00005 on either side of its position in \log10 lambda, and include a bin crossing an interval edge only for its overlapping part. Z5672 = 14.3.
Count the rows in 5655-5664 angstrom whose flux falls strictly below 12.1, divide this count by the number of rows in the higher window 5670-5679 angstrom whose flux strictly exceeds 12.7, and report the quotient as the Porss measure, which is 0.20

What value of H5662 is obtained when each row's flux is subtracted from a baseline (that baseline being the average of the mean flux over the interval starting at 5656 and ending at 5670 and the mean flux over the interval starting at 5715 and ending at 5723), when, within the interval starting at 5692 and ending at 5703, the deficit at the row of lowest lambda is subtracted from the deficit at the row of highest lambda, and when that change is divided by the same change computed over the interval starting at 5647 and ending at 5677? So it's -2.3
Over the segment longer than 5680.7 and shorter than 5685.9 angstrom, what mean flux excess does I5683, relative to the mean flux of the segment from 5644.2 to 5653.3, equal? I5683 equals 0.29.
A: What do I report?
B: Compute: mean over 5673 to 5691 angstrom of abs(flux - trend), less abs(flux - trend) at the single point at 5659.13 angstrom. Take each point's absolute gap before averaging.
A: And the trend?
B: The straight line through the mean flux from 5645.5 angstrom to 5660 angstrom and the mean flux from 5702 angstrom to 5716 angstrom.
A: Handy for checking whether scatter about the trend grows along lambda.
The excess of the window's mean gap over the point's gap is 0.5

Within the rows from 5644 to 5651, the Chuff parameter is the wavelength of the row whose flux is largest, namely 5644.82 angstrom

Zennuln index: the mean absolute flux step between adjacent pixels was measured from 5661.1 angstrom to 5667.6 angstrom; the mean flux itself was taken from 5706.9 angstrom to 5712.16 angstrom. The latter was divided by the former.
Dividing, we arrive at 6.4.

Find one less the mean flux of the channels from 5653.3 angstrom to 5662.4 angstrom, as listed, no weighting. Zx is -12.1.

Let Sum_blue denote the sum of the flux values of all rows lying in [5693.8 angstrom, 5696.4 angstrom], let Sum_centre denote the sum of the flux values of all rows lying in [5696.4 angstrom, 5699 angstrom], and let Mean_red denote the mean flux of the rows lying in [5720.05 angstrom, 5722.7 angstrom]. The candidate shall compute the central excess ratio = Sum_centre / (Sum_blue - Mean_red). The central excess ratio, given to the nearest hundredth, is 2.01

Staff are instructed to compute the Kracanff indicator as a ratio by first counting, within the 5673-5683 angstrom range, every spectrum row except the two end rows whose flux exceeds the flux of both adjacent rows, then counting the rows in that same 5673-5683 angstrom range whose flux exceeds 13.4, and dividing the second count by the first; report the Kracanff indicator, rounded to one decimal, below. 1.0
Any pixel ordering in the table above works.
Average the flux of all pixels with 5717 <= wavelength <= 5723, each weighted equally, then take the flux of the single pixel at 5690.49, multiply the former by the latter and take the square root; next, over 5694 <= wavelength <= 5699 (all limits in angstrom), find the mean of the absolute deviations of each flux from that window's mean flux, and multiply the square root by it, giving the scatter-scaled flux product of 15.6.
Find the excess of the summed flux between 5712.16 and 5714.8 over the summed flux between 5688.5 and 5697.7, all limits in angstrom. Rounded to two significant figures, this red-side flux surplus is -71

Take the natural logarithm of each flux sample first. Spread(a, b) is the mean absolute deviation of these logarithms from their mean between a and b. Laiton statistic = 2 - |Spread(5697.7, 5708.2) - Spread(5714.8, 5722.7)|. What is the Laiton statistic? 1.999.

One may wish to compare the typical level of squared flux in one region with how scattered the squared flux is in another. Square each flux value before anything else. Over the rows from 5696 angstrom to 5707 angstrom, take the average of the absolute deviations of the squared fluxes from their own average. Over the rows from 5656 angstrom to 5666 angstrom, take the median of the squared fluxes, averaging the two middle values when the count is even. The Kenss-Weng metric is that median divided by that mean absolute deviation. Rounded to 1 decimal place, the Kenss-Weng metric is 9.7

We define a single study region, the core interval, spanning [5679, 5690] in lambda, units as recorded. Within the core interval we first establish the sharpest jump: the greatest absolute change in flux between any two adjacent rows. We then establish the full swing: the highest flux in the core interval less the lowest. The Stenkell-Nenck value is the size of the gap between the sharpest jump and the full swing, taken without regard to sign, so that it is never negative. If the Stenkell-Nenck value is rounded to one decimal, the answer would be 0.0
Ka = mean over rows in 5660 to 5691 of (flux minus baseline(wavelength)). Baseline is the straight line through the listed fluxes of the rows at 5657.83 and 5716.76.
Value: -0.26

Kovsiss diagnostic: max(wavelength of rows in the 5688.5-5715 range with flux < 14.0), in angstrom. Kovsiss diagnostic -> 5714.13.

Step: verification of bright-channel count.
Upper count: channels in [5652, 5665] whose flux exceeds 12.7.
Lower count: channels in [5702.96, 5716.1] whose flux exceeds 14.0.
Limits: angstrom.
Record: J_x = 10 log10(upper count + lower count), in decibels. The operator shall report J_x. 9.0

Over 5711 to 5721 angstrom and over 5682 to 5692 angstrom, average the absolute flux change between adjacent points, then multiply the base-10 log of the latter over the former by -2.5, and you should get -0.4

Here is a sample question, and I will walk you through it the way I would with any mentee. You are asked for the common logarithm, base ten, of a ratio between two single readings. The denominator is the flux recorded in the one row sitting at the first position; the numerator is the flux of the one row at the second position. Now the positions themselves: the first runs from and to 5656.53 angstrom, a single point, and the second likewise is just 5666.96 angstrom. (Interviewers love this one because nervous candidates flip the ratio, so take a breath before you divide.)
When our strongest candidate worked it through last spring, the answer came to -0.20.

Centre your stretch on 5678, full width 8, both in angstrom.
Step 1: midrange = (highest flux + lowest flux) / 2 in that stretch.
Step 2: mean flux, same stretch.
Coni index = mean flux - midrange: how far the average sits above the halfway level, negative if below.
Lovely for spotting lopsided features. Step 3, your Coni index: -0.20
